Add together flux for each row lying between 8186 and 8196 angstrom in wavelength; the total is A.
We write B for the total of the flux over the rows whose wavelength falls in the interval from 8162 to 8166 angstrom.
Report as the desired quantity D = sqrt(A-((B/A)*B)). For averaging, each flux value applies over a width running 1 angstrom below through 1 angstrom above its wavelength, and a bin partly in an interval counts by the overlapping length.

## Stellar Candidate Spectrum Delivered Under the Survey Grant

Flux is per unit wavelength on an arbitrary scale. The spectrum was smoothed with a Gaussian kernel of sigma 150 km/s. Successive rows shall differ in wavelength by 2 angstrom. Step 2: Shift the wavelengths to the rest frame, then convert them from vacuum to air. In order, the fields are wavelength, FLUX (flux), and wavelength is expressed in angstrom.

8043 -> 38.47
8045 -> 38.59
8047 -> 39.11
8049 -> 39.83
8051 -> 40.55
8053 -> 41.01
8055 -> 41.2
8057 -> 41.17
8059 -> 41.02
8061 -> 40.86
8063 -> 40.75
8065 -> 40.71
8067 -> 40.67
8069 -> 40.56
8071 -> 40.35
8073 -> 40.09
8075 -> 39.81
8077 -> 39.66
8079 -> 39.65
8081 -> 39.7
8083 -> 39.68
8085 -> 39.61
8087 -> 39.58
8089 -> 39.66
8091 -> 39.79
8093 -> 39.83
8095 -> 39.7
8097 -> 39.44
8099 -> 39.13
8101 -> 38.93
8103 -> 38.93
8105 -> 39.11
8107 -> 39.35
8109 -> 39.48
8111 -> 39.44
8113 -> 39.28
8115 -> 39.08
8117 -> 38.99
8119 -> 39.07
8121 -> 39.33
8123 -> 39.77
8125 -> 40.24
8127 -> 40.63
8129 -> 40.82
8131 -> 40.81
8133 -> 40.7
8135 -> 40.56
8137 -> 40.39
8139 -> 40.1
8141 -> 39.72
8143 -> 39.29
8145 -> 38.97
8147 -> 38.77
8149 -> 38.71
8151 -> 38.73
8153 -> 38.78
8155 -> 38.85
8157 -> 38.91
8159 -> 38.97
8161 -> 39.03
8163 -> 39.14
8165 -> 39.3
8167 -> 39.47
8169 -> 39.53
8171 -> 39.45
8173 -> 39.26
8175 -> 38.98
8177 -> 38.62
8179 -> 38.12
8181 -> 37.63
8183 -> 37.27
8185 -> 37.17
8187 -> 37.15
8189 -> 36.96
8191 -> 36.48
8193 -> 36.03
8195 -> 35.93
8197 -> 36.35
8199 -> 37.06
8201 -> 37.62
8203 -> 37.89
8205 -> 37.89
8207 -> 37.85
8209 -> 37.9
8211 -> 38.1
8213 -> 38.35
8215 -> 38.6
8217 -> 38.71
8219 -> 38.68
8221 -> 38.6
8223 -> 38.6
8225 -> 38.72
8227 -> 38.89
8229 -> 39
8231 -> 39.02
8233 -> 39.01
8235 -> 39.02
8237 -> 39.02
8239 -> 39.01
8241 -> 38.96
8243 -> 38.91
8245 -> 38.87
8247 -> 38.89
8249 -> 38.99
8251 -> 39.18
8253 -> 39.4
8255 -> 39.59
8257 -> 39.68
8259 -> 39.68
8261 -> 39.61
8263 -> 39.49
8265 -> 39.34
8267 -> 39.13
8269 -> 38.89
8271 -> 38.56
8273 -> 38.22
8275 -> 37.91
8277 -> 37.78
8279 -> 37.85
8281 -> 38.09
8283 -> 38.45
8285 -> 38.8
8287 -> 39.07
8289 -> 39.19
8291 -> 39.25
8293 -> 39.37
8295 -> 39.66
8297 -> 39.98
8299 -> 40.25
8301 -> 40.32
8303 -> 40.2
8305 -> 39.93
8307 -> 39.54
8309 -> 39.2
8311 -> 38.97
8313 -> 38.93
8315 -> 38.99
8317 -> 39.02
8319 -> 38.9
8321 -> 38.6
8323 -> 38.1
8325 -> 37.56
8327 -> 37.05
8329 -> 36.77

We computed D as 12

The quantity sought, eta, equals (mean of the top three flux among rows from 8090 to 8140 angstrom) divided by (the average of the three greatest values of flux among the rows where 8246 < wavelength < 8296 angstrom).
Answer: 1.03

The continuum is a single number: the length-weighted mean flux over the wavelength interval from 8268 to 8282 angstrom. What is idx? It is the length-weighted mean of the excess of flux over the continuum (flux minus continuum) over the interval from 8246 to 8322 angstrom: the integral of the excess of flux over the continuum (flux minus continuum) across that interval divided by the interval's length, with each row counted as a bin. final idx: 0.9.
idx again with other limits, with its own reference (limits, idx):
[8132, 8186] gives 0.9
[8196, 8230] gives 0.0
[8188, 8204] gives -1.4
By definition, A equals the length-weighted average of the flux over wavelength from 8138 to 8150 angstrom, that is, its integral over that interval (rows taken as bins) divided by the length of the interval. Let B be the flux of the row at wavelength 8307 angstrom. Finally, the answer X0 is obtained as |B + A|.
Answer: 78.8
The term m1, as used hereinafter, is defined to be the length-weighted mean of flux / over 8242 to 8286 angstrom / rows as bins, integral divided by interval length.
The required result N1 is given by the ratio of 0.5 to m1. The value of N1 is 0.0129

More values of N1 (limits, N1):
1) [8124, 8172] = 0.0126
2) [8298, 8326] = 0.0128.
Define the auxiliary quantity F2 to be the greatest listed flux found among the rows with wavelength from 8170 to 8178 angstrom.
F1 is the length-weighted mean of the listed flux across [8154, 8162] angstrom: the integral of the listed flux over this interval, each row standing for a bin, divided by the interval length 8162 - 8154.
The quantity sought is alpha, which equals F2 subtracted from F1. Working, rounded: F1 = 38.9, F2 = 39.45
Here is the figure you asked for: -0.5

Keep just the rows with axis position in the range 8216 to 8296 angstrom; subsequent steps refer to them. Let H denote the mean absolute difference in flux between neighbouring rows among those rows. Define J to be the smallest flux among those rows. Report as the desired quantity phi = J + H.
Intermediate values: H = 0.14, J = 37.78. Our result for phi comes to 37.9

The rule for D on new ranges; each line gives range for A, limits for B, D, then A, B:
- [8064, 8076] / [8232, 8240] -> 12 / 242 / 156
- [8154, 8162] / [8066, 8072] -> 8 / 156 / 122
